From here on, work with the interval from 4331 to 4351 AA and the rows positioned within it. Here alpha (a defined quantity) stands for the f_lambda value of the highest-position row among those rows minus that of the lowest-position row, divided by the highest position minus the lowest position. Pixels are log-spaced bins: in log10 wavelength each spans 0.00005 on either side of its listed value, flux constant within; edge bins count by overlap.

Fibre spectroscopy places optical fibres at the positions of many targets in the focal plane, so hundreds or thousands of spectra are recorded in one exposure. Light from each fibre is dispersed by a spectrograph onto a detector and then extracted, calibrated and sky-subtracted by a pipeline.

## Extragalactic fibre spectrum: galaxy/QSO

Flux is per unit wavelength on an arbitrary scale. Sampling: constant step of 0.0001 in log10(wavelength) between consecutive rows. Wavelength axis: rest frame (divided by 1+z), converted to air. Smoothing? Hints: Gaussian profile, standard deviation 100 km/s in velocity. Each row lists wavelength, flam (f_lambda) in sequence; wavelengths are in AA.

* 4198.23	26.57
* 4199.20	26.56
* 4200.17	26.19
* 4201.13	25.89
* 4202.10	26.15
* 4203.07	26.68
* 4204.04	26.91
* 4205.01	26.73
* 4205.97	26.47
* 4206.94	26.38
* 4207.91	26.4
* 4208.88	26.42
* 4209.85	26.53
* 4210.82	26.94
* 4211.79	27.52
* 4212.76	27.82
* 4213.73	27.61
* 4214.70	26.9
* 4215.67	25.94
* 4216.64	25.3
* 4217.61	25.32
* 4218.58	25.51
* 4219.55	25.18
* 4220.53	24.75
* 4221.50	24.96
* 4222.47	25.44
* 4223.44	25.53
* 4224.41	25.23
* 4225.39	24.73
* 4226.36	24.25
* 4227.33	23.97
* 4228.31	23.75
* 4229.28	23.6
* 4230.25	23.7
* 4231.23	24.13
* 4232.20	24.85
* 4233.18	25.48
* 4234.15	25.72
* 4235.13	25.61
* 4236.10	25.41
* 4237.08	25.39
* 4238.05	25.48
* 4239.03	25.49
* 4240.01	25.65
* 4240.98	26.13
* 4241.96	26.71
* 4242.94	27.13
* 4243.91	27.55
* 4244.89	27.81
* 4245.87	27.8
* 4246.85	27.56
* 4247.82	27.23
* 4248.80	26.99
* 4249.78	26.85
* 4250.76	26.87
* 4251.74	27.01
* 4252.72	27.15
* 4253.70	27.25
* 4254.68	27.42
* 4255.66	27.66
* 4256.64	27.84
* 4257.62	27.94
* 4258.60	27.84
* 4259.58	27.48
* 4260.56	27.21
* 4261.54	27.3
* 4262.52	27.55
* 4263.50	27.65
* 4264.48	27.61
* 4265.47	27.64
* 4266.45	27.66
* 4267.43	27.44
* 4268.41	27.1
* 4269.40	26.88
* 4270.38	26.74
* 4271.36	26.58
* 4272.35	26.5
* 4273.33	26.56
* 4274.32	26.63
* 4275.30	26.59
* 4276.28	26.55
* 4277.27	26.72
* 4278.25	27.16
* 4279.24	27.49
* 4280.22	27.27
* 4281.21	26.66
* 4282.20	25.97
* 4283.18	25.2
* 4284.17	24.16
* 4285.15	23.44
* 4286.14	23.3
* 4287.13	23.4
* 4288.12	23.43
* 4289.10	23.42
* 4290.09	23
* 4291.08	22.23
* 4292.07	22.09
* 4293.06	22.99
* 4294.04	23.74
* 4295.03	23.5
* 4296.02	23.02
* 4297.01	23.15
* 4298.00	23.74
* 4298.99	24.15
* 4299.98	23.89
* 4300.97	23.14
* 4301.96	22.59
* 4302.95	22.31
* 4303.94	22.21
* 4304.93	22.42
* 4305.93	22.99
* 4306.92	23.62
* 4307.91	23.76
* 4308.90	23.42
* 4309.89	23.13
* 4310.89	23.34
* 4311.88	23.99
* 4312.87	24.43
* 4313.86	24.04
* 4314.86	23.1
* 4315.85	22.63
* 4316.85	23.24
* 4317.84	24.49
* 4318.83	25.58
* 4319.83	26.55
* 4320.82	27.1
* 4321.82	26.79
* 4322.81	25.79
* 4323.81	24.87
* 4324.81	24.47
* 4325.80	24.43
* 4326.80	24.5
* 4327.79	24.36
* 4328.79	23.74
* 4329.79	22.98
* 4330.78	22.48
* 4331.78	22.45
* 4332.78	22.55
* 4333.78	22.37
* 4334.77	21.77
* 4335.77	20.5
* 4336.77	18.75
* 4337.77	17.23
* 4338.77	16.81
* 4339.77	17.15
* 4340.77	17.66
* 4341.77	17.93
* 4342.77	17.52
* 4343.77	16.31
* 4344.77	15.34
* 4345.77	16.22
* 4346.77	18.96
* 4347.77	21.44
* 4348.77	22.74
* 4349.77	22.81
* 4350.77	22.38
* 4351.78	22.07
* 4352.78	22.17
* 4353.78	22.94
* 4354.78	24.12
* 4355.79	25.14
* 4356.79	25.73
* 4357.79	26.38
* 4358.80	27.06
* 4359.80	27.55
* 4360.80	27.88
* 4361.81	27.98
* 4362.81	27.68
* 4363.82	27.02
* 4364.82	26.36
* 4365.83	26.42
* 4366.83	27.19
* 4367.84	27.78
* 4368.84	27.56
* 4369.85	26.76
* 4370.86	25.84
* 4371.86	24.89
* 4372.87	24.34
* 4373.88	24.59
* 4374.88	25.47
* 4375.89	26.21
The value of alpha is 0.0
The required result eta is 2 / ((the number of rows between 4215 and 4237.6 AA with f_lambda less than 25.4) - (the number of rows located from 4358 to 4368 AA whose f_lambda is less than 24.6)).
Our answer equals 0.1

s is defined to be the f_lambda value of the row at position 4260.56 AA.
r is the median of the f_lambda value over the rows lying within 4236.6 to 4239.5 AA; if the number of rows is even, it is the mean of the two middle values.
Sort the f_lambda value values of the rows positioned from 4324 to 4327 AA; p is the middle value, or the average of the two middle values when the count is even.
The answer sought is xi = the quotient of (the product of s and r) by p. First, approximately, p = 24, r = 25.5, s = 27.21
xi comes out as 28.3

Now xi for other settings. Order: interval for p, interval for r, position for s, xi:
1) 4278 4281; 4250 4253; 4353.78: 22.7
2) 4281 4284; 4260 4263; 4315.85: 23.8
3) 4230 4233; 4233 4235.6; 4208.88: 28.0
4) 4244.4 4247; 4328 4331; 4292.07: 18.3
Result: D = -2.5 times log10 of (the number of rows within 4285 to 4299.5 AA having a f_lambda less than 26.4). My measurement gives -2.9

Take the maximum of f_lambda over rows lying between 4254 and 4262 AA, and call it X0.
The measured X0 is 27.94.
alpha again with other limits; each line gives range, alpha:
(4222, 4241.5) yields 0.0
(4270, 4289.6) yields -0.2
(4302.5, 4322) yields 0.2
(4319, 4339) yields -0.5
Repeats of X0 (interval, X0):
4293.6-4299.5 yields 24.15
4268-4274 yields 27.1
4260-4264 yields 27.65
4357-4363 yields 27.98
